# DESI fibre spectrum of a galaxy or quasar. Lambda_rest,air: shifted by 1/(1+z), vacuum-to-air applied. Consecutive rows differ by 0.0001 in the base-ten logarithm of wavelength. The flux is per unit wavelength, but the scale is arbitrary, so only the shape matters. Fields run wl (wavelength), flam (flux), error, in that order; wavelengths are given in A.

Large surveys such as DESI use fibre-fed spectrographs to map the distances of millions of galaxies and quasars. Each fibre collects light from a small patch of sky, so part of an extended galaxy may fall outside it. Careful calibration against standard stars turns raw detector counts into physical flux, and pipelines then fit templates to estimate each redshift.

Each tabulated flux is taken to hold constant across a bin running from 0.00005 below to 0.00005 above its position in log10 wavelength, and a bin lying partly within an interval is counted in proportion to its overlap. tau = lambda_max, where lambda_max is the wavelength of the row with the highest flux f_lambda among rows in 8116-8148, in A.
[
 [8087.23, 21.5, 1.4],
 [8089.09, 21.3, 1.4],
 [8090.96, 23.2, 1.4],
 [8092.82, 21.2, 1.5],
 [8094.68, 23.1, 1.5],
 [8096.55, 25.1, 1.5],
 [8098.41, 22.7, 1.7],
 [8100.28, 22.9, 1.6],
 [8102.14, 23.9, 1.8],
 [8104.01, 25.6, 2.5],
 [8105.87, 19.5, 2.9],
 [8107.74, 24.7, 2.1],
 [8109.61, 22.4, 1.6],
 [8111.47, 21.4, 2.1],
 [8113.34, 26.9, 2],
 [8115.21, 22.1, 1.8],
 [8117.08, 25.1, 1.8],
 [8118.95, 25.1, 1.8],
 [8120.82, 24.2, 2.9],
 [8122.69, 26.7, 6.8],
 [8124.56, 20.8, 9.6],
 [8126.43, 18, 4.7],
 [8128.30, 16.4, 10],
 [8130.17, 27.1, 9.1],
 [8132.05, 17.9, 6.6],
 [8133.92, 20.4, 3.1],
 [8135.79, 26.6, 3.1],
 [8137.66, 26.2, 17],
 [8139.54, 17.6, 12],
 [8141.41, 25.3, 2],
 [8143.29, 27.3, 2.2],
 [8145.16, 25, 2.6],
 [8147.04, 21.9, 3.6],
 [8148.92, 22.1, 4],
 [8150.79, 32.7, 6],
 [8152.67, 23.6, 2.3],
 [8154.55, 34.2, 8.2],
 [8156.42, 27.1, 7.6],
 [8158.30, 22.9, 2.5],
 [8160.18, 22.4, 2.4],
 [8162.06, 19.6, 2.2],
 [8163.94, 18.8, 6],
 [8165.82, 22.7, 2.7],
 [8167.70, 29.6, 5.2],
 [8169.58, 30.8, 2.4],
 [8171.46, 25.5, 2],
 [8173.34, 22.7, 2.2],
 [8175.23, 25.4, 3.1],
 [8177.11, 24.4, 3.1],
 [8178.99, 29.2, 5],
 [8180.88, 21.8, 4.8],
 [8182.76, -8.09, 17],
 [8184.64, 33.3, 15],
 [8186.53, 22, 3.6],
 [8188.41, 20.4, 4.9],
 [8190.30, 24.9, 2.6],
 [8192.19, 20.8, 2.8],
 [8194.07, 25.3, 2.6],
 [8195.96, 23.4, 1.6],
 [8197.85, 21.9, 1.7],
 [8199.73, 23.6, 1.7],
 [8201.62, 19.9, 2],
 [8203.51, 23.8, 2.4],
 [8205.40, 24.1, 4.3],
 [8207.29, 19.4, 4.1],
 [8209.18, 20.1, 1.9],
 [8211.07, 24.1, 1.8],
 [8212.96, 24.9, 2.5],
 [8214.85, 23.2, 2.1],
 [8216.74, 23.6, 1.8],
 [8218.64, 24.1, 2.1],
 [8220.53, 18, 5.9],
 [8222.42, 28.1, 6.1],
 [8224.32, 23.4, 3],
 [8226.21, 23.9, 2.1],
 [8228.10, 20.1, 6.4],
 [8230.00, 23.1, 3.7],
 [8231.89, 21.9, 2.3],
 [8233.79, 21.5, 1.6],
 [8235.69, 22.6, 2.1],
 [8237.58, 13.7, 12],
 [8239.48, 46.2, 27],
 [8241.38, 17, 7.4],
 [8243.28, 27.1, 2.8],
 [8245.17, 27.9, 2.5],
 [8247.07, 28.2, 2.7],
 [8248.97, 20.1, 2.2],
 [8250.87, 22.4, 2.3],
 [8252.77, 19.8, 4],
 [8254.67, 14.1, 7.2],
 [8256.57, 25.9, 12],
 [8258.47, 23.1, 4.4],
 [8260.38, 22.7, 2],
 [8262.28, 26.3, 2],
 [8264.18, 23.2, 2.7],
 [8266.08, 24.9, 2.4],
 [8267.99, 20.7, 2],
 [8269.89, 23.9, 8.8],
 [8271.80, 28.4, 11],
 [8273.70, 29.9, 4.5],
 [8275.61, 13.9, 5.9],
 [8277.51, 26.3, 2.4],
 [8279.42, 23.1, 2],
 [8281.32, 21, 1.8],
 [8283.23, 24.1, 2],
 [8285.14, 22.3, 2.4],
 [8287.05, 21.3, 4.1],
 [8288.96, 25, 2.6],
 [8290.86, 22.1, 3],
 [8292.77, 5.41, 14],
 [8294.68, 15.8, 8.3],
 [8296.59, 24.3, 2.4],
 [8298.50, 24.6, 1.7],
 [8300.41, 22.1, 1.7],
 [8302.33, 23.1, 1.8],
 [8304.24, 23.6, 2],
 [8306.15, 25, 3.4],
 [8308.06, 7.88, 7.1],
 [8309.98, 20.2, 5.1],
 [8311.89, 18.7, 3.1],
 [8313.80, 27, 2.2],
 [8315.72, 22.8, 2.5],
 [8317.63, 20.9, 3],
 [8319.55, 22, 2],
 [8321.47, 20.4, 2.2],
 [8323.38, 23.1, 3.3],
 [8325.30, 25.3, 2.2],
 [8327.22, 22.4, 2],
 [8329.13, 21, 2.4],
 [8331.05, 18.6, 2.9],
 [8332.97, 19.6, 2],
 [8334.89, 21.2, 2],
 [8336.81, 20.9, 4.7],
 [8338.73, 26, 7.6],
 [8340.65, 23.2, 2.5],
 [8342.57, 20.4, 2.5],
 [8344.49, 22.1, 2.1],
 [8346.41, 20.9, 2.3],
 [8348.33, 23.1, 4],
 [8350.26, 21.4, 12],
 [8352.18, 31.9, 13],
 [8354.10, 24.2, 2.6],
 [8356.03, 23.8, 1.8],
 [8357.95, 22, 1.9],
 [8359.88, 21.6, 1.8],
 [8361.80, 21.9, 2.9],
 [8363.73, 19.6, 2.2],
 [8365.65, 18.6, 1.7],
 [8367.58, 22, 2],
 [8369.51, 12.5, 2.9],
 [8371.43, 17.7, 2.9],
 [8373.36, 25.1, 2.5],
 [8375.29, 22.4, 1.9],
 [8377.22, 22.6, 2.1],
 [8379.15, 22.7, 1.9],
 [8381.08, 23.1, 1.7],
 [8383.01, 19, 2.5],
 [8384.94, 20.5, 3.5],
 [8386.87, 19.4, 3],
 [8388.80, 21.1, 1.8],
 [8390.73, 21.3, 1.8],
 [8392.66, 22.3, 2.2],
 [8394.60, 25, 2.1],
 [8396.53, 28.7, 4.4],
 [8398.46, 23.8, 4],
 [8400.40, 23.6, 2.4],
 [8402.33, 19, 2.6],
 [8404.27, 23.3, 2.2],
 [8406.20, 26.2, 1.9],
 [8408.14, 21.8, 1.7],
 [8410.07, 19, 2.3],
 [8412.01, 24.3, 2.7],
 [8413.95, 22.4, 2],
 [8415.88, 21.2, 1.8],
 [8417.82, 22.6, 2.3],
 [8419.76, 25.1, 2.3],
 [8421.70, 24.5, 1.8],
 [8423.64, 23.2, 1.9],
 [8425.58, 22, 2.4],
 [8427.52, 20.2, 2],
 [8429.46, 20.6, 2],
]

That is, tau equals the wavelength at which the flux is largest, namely 8143.29 A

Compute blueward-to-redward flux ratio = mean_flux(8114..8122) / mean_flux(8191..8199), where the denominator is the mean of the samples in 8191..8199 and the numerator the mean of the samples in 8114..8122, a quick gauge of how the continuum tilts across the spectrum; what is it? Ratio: 1.06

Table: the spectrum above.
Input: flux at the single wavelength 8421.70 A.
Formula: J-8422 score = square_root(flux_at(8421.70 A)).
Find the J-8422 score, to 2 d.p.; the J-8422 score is 4.95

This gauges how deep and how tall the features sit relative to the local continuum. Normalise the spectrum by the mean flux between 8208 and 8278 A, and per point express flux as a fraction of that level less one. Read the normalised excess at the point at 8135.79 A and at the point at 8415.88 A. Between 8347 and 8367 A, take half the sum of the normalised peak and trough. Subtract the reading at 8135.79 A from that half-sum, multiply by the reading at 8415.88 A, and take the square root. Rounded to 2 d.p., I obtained 0.07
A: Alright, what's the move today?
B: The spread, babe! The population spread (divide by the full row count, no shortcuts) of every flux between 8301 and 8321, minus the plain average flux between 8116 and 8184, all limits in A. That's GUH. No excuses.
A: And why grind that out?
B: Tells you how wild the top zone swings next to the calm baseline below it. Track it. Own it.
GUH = -18.4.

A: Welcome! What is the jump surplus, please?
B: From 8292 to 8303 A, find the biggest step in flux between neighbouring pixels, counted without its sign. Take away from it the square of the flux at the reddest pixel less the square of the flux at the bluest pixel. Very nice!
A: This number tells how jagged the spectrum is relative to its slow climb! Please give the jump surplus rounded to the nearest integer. -494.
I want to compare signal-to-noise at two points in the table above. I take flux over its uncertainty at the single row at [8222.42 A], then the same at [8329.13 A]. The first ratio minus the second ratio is -4.1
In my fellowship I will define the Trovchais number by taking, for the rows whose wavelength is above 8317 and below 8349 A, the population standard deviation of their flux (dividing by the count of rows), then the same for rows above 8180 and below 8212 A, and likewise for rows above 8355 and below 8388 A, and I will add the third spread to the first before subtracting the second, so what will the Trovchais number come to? -3.3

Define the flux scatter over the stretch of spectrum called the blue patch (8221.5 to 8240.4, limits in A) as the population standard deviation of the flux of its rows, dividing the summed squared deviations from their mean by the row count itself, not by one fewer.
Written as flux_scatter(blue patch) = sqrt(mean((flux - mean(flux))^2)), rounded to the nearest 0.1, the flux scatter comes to 8.0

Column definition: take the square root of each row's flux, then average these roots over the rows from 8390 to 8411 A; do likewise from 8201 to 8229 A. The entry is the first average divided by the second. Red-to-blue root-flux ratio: 1.01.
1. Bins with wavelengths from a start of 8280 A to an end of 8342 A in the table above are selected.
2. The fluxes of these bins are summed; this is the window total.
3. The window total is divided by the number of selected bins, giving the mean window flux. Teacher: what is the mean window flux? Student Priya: 21.3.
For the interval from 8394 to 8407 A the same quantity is 24.2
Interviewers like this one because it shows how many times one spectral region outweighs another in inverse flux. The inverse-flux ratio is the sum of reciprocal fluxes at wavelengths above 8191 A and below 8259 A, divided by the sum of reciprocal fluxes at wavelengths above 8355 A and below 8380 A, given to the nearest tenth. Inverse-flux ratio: 2.5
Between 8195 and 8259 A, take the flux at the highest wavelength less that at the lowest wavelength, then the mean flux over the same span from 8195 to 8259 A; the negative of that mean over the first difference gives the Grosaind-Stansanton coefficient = 77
